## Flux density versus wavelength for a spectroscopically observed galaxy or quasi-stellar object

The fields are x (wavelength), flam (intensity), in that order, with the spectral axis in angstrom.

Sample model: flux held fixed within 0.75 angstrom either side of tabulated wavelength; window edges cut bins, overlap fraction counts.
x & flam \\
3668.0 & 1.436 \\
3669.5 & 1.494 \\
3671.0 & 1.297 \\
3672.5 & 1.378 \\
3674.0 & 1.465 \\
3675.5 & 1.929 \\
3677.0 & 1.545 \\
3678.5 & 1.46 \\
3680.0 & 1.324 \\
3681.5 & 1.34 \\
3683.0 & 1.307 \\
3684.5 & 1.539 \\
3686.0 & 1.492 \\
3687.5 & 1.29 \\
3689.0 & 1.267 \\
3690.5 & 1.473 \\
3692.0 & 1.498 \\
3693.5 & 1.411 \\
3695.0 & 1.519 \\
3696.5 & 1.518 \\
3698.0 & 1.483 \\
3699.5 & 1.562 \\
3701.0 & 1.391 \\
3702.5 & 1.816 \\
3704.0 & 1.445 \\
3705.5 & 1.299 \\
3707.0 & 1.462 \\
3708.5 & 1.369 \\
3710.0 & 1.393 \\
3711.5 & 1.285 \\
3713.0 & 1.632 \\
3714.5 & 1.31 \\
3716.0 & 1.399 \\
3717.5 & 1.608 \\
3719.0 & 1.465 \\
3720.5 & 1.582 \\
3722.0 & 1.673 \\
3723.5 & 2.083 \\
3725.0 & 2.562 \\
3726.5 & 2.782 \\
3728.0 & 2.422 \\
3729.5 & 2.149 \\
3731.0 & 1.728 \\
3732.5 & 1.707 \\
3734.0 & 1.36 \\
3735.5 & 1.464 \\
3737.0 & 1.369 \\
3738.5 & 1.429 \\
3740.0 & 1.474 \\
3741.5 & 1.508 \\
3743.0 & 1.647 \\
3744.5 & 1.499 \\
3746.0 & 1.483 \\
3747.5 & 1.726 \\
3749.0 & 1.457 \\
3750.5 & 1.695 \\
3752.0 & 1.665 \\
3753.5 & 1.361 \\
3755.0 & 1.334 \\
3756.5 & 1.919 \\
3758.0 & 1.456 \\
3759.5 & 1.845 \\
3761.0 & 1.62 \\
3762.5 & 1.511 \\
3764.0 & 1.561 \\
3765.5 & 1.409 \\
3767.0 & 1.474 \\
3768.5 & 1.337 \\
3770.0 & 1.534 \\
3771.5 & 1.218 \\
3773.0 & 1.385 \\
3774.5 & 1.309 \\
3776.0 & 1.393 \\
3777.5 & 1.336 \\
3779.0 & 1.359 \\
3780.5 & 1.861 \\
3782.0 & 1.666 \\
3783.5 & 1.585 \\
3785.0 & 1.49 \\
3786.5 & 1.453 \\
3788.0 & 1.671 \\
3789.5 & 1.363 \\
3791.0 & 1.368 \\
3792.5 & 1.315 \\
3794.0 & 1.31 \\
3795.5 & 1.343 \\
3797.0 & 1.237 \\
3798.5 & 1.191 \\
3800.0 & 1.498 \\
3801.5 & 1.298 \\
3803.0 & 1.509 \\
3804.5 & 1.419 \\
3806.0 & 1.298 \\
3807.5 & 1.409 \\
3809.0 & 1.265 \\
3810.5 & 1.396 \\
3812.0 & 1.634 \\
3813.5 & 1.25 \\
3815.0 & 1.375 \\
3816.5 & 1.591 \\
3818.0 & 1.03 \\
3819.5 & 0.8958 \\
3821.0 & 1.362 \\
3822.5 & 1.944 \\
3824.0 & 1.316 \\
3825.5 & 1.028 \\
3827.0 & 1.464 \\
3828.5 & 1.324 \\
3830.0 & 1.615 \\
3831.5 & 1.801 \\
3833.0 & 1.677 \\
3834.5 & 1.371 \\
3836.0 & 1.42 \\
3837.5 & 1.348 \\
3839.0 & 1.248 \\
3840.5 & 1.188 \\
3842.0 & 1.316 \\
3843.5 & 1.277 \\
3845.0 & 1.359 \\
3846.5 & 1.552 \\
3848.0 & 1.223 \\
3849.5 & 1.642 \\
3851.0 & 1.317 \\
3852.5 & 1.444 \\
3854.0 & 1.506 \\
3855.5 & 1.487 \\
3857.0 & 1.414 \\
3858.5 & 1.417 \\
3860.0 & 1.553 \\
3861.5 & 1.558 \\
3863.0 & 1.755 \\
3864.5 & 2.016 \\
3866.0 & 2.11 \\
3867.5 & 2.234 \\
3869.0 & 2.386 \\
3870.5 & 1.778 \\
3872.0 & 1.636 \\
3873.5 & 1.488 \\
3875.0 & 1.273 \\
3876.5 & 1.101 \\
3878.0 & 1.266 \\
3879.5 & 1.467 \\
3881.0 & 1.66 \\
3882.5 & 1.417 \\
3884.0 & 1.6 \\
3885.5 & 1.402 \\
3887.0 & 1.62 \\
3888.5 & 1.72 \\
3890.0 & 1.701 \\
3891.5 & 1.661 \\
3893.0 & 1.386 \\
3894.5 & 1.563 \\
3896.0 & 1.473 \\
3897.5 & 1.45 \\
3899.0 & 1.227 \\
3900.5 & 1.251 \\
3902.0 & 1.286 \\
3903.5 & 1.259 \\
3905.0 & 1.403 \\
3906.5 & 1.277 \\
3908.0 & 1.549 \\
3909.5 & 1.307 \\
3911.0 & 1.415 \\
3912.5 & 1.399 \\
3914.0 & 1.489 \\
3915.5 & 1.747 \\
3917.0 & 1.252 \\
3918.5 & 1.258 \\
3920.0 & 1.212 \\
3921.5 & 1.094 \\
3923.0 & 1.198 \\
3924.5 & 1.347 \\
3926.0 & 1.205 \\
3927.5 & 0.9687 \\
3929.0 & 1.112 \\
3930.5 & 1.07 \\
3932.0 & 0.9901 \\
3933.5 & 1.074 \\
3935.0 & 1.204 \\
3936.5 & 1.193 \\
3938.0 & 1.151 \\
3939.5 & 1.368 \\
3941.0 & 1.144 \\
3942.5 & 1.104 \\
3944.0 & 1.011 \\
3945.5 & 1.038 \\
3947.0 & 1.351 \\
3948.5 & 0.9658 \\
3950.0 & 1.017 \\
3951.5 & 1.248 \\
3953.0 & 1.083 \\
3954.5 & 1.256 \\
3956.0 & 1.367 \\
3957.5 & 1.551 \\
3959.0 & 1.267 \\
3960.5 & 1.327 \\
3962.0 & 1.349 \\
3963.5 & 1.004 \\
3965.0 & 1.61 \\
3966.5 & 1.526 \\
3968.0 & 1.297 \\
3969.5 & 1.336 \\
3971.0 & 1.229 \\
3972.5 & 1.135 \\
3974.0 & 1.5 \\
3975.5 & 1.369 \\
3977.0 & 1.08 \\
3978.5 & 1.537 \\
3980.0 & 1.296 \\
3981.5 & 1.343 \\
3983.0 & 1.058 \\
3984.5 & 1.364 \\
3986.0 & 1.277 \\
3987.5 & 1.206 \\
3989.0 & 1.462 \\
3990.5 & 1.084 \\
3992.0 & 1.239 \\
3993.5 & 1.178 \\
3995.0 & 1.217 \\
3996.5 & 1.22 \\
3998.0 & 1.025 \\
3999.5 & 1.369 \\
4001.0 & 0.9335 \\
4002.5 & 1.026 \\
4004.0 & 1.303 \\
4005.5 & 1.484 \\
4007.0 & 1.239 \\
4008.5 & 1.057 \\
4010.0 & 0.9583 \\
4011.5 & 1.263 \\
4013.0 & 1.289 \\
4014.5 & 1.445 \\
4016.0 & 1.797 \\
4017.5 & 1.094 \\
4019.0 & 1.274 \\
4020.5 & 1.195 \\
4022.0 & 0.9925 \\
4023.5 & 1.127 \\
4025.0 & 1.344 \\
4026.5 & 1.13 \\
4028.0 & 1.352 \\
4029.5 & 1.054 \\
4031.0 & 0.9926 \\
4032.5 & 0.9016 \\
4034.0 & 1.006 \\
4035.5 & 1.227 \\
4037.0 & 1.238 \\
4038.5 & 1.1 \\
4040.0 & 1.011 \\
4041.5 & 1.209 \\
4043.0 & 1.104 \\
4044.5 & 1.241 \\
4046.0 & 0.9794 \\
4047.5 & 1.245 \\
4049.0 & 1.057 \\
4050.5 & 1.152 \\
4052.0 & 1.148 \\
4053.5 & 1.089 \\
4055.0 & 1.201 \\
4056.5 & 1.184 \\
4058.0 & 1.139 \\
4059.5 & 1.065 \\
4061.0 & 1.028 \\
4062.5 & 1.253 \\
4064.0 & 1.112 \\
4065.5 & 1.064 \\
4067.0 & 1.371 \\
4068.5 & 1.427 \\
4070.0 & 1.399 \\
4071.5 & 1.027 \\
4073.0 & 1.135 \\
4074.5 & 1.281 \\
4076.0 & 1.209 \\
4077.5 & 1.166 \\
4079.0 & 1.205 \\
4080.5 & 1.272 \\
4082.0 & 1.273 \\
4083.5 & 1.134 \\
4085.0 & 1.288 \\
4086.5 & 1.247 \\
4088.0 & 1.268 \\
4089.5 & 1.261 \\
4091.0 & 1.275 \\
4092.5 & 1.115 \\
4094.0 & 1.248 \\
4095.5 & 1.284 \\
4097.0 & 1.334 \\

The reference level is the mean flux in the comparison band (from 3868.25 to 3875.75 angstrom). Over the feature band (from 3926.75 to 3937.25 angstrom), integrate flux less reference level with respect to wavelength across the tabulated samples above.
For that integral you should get -6.6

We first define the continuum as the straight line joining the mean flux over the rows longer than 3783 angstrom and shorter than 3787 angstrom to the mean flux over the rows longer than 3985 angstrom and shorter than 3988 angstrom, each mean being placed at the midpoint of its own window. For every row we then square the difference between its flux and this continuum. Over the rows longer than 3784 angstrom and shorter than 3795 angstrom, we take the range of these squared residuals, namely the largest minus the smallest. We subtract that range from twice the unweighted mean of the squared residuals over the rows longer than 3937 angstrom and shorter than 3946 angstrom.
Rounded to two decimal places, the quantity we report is 0.05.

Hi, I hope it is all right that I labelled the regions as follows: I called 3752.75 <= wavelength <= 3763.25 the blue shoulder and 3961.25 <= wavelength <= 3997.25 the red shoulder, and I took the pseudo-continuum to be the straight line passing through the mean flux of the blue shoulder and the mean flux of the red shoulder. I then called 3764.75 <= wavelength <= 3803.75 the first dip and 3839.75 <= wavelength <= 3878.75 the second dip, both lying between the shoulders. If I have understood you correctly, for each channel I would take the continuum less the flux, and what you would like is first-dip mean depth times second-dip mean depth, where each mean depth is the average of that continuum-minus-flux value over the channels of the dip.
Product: -0.013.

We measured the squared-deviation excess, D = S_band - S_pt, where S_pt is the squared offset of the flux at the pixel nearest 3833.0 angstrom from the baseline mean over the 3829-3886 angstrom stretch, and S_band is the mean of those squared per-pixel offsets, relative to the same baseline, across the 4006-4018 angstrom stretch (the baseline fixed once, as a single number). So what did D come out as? 0.11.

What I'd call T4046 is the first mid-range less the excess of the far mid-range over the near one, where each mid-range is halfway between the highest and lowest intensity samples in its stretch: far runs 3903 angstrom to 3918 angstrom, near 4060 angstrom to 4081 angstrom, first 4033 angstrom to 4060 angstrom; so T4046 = 0.84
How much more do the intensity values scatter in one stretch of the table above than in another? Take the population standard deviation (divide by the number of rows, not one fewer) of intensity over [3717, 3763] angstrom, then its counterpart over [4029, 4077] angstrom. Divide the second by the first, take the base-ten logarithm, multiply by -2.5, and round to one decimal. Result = 1.1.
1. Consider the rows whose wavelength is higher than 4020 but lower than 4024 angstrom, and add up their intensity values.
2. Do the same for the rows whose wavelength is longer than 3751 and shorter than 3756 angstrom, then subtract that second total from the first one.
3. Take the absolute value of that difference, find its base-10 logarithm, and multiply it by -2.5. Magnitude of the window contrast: -0.05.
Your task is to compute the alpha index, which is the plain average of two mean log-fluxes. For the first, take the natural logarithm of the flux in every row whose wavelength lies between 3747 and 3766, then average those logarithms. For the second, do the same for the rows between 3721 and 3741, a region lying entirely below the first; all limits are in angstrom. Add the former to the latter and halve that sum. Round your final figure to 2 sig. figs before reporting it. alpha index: 0.52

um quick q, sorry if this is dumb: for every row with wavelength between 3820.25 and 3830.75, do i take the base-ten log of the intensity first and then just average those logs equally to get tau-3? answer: 0.15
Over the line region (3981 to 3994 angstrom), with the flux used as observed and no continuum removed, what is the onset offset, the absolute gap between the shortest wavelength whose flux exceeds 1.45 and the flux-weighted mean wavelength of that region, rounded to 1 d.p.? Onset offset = 1.6 angstrom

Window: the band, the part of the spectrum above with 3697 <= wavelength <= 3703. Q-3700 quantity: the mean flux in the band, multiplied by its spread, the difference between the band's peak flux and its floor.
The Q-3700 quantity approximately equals 0.66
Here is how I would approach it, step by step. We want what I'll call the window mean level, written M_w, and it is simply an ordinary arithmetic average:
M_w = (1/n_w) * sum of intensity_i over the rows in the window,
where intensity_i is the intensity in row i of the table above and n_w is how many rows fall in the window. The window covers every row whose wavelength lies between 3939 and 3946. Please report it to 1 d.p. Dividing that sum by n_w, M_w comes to 1.1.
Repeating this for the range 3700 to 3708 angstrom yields 1.5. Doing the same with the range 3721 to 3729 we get 2.3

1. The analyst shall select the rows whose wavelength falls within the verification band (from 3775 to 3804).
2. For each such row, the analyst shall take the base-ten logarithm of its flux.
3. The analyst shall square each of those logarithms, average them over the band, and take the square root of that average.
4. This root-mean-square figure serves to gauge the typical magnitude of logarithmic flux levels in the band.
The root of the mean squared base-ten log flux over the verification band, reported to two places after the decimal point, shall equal 0.16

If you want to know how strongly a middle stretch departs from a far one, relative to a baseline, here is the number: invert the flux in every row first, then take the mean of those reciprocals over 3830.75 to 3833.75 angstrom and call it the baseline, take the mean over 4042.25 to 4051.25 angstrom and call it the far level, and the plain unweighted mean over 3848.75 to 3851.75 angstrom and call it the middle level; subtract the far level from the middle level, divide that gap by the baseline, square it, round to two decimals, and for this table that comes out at 0.13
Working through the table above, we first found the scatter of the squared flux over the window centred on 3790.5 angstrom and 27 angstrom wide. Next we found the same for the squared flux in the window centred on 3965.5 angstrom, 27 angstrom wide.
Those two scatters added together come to 1.0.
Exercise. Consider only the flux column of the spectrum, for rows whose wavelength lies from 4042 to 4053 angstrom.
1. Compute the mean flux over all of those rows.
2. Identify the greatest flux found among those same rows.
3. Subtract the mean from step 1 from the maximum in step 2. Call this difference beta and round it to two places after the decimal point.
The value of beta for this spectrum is 0.11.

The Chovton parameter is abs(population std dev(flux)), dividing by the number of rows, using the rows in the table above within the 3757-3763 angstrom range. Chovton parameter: 0.15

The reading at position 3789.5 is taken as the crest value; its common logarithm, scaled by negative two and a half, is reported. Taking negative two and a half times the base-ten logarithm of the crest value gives -0.34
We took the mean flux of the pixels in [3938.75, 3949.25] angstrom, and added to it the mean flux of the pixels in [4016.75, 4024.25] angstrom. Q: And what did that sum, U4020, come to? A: 2.3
